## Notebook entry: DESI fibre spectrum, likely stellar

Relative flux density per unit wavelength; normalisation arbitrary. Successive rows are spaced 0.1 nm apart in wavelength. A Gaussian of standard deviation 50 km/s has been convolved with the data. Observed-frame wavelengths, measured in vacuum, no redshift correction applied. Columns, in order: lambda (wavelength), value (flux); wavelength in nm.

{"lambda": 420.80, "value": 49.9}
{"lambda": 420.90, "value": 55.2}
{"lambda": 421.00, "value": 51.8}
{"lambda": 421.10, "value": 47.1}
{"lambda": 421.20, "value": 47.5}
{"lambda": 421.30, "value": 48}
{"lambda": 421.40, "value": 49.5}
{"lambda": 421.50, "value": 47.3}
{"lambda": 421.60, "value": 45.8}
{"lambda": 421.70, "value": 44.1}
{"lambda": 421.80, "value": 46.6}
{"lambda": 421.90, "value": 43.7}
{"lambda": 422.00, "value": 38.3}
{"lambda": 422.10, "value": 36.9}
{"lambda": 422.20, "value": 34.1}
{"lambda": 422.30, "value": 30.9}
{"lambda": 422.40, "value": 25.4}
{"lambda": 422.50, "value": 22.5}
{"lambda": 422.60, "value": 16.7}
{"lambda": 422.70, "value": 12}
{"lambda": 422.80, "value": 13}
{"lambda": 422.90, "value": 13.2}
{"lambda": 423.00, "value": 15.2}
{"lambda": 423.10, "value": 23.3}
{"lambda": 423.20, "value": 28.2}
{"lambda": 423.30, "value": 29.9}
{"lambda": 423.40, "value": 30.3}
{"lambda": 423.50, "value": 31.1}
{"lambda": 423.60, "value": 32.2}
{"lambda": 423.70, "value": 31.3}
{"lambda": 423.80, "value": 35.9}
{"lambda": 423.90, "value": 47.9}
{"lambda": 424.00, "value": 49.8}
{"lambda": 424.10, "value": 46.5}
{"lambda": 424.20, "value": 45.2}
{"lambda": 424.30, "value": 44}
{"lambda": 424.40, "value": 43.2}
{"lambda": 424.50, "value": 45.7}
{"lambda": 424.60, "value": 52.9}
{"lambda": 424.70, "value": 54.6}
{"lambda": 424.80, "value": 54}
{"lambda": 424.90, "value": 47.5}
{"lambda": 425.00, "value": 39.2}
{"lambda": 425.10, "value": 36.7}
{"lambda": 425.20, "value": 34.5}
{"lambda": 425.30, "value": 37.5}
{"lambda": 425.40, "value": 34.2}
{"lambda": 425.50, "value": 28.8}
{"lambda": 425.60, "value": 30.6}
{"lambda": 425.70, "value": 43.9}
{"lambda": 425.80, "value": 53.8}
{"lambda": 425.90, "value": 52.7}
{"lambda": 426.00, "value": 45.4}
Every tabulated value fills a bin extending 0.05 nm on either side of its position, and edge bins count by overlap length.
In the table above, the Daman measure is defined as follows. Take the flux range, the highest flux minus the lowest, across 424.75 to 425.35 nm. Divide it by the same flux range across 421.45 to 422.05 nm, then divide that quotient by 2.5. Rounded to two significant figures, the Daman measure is 0.87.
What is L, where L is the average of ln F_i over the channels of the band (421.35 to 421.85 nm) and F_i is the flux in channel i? 3.84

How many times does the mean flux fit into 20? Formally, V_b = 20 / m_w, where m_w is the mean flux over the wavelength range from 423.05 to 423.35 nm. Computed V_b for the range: 0.74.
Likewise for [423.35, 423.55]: 0.65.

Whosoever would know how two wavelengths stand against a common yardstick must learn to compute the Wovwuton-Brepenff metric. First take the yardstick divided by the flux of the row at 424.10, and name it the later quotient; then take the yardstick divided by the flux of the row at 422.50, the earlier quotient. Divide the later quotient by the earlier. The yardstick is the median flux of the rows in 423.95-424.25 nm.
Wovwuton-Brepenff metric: 0.48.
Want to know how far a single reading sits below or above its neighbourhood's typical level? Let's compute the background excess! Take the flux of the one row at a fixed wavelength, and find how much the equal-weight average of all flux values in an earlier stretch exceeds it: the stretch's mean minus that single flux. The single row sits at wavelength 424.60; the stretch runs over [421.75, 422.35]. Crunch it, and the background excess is -14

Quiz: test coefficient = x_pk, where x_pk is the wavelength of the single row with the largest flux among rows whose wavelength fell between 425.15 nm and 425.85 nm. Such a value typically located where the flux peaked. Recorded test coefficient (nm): 425.80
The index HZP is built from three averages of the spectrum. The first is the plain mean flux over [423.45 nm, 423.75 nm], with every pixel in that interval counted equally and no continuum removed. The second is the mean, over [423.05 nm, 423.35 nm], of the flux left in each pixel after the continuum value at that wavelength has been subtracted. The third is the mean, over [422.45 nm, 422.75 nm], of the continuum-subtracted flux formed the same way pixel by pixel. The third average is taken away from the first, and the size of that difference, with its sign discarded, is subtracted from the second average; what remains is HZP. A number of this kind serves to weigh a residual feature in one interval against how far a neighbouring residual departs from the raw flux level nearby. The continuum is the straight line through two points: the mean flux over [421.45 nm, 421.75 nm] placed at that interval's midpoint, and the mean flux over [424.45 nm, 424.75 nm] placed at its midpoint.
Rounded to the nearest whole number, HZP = -83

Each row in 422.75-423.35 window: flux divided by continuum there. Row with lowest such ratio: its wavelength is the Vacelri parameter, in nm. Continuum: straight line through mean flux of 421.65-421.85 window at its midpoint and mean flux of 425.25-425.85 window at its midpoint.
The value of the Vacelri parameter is 422.80 nm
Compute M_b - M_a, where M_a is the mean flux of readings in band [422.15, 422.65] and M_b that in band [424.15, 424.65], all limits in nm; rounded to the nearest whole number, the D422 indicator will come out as 20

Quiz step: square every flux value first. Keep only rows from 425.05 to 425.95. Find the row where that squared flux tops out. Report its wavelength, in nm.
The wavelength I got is 425.80 nm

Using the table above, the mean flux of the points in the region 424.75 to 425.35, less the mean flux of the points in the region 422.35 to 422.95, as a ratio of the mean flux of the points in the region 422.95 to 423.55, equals 0.93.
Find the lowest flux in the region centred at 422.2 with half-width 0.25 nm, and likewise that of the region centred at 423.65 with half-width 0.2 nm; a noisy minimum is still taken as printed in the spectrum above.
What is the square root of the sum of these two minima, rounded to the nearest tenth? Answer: 7.5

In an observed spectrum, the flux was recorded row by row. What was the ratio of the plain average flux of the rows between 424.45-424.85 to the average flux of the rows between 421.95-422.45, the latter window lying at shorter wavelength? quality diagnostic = 1.6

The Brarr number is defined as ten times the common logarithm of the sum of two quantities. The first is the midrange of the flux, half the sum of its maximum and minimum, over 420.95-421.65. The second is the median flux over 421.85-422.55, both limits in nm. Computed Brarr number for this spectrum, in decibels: 19.2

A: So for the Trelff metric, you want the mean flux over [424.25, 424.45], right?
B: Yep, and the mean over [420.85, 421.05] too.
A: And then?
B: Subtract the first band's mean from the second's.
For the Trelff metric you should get 10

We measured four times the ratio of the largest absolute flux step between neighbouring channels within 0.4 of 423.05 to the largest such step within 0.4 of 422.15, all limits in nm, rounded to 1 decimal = 5.9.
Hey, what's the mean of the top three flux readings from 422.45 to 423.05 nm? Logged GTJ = 18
